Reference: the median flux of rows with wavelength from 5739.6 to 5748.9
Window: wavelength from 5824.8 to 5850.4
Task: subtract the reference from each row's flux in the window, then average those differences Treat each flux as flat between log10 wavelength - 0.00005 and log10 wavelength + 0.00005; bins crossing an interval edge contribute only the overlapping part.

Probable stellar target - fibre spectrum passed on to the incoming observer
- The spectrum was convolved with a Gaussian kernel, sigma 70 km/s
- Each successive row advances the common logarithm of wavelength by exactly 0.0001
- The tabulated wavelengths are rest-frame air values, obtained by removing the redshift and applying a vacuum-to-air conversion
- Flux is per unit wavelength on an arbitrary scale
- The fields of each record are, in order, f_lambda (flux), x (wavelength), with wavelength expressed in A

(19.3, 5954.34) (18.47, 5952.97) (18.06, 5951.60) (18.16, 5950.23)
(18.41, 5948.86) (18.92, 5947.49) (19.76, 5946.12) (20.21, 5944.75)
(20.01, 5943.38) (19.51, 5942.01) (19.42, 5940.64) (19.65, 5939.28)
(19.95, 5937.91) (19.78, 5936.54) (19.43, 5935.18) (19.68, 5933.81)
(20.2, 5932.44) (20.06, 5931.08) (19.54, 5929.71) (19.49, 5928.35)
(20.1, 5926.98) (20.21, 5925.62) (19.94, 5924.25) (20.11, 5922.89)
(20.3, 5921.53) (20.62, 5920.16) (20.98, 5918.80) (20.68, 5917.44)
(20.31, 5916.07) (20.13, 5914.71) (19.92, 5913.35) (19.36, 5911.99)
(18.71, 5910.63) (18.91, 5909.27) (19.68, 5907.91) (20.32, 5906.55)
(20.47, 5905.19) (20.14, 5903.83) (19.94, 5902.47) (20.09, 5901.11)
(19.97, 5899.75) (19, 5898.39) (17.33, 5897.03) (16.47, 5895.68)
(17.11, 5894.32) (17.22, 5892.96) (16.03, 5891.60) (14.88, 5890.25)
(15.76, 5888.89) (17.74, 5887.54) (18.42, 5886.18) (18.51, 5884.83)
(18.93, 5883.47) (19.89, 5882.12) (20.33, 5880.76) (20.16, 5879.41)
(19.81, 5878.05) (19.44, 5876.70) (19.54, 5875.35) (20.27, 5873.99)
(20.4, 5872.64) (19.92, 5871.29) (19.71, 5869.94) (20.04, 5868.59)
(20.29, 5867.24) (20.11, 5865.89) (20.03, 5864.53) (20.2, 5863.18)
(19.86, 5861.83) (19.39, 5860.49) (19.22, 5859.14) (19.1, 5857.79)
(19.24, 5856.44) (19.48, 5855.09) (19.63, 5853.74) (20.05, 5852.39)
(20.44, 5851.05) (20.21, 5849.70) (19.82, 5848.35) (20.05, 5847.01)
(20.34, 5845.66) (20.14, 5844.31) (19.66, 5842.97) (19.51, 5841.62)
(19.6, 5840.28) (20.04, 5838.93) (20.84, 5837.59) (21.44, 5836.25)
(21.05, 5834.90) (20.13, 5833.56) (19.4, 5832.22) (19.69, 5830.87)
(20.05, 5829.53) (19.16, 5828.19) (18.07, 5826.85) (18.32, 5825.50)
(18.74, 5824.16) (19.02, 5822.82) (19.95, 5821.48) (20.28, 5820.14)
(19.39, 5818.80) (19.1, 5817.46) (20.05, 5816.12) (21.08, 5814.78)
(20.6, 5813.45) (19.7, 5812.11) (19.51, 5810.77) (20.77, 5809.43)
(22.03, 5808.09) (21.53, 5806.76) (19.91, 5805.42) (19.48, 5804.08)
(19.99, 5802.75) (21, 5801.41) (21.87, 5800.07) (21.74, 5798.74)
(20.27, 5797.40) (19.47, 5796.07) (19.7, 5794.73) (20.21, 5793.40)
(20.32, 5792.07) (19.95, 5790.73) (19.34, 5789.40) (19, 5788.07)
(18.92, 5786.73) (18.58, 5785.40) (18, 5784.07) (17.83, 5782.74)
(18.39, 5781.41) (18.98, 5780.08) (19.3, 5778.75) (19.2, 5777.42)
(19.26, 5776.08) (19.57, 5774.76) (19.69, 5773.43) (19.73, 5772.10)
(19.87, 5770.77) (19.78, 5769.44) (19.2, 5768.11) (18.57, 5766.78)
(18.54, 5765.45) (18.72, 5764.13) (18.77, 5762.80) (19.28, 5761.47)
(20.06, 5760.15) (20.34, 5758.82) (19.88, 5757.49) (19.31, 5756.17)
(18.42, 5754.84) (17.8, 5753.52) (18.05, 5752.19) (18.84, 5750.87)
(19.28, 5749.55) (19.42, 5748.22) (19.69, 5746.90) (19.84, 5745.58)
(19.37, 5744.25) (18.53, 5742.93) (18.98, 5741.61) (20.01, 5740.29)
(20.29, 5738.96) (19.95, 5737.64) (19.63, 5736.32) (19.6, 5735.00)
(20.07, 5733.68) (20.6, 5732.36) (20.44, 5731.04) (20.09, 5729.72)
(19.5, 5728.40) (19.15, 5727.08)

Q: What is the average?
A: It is 0.45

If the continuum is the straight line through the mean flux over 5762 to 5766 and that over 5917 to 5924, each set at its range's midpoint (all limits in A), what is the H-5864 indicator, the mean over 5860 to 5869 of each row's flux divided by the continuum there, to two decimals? 1.01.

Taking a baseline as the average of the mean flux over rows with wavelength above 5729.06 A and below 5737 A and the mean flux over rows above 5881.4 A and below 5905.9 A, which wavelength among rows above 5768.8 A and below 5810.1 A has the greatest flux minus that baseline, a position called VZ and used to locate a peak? 5808.09 A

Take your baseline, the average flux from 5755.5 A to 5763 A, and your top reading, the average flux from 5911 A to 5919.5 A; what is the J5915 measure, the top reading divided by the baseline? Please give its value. 1.03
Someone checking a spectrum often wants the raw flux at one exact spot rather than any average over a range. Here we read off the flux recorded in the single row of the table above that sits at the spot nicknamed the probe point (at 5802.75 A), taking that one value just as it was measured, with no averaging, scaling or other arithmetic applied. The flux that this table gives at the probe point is 19.99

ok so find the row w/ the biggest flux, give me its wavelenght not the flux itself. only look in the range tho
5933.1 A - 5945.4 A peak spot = 5944.75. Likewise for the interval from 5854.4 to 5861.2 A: 5855.09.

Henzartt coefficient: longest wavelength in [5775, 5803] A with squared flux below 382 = 5796.07 A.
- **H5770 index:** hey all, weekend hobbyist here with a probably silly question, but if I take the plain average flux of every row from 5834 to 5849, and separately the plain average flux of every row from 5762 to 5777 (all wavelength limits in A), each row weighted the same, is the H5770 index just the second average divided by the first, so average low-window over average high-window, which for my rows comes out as 0.95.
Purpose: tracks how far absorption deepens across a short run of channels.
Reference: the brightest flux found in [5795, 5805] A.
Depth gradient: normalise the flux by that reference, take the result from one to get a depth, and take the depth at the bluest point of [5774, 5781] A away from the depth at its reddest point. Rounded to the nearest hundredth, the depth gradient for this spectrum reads 0.03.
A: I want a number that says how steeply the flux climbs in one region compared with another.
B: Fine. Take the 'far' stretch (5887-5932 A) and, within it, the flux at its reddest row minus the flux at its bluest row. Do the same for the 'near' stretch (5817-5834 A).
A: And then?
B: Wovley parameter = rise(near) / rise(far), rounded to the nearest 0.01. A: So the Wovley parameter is 0.44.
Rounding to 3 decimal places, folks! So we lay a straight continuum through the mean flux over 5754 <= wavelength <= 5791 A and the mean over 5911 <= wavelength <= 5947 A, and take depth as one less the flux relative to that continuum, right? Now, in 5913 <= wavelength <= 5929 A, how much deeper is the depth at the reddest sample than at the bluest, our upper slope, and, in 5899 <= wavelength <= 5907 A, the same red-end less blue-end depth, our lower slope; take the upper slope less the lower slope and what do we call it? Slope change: 0.041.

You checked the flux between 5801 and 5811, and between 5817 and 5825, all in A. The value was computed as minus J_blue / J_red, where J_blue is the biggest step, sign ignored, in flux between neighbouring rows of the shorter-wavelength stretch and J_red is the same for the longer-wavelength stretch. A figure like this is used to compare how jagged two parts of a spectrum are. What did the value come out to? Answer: -1.7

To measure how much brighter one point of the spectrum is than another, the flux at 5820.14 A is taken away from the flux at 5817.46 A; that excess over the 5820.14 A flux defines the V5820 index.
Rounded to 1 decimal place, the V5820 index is -1.2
